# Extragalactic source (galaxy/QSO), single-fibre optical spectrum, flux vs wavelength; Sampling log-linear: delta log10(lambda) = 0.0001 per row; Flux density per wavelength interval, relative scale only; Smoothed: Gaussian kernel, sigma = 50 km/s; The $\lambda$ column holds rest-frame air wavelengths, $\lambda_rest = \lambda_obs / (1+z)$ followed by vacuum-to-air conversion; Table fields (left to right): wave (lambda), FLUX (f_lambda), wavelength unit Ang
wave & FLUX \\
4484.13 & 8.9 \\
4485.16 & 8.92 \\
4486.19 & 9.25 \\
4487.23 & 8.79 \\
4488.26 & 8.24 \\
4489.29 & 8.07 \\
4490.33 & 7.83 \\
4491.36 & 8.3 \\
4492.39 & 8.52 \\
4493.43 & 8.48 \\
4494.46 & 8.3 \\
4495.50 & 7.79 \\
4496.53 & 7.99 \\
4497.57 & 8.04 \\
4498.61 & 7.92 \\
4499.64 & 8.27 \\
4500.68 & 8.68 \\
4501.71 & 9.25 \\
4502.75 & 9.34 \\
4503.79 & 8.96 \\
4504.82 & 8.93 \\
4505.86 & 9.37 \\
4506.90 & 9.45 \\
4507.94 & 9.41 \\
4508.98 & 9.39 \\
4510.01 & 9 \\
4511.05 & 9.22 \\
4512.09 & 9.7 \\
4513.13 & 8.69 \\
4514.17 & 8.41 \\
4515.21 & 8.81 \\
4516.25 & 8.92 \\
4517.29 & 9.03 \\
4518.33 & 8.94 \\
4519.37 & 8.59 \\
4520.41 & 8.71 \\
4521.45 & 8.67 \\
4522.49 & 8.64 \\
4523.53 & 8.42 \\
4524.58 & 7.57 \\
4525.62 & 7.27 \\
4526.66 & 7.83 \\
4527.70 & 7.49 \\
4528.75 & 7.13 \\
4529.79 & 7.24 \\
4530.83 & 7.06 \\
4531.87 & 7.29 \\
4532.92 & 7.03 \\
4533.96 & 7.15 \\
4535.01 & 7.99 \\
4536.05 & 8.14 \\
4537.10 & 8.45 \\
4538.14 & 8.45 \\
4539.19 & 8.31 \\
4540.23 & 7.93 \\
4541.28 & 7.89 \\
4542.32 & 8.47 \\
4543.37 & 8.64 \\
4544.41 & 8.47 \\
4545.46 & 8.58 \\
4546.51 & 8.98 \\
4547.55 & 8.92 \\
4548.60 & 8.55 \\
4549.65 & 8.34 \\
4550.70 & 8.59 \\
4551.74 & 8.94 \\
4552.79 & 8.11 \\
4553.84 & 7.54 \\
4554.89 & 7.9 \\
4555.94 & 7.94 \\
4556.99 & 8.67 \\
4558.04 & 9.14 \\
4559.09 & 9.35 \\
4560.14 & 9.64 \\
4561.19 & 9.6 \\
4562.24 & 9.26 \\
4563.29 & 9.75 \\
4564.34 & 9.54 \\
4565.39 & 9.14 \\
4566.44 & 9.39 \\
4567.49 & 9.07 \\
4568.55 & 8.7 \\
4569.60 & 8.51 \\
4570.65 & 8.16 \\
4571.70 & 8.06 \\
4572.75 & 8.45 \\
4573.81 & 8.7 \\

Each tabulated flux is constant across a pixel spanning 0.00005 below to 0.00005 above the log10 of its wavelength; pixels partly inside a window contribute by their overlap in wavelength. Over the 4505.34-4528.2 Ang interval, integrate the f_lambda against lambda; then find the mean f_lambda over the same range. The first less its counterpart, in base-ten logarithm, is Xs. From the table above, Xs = 2.28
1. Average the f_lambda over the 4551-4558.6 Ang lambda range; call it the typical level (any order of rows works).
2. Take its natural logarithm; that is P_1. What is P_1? 2.12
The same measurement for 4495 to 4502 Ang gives 2.11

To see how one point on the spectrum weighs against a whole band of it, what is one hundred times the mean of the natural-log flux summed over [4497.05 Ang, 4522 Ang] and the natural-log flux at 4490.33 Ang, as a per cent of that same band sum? 52.0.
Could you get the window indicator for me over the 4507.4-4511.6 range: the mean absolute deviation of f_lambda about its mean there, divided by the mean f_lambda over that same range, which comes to 0.016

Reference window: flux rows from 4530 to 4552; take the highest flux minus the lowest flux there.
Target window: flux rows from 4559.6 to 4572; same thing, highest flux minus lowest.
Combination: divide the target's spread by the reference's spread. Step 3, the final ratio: 0.9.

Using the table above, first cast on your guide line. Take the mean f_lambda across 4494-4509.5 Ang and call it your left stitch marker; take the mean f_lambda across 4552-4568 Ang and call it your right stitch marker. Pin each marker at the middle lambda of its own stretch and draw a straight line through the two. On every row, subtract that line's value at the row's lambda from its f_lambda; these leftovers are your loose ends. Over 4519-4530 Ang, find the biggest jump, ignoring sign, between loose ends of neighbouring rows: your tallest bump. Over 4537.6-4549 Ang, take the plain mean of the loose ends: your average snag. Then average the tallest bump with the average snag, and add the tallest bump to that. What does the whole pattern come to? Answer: 1.1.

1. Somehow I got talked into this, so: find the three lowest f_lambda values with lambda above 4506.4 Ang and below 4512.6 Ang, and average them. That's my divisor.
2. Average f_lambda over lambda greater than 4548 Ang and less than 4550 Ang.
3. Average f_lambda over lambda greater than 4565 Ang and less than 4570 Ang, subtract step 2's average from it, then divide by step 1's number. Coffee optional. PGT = 0.056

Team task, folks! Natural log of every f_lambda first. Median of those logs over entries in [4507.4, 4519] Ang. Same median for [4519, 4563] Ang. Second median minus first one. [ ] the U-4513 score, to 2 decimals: -0.06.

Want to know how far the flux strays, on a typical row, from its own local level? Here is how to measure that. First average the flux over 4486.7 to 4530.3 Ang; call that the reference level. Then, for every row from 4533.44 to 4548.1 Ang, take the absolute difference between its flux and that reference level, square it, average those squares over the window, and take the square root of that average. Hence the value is 0.50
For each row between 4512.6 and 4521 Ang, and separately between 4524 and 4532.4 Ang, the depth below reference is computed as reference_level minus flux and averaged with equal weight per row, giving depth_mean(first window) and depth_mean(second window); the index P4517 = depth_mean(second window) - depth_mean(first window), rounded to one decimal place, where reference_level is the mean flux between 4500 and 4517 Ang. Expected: 1.4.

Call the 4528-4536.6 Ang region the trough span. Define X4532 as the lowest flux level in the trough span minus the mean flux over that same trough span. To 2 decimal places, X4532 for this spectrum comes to -0.35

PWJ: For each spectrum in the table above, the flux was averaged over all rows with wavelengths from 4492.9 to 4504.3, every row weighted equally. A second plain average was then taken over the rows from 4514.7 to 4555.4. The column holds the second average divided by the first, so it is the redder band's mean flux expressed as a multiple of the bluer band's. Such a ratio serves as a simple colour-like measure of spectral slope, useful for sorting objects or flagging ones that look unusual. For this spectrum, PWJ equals 0.97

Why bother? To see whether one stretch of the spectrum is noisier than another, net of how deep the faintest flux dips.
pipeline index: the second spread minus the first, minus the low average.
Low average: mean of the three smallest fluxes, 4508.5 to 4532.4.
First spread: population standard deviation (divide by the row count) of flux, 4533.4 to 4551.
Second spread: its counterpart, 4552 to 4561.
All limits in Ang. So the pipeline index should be -6.84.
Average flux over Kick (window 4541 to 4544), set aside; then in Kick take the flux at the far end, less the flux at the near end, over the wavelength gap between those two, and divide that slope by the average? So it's 0.04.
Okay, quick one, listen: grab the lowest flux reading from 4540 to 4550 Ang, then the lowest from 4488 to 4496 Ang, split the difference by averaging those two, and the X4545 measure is 7.84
